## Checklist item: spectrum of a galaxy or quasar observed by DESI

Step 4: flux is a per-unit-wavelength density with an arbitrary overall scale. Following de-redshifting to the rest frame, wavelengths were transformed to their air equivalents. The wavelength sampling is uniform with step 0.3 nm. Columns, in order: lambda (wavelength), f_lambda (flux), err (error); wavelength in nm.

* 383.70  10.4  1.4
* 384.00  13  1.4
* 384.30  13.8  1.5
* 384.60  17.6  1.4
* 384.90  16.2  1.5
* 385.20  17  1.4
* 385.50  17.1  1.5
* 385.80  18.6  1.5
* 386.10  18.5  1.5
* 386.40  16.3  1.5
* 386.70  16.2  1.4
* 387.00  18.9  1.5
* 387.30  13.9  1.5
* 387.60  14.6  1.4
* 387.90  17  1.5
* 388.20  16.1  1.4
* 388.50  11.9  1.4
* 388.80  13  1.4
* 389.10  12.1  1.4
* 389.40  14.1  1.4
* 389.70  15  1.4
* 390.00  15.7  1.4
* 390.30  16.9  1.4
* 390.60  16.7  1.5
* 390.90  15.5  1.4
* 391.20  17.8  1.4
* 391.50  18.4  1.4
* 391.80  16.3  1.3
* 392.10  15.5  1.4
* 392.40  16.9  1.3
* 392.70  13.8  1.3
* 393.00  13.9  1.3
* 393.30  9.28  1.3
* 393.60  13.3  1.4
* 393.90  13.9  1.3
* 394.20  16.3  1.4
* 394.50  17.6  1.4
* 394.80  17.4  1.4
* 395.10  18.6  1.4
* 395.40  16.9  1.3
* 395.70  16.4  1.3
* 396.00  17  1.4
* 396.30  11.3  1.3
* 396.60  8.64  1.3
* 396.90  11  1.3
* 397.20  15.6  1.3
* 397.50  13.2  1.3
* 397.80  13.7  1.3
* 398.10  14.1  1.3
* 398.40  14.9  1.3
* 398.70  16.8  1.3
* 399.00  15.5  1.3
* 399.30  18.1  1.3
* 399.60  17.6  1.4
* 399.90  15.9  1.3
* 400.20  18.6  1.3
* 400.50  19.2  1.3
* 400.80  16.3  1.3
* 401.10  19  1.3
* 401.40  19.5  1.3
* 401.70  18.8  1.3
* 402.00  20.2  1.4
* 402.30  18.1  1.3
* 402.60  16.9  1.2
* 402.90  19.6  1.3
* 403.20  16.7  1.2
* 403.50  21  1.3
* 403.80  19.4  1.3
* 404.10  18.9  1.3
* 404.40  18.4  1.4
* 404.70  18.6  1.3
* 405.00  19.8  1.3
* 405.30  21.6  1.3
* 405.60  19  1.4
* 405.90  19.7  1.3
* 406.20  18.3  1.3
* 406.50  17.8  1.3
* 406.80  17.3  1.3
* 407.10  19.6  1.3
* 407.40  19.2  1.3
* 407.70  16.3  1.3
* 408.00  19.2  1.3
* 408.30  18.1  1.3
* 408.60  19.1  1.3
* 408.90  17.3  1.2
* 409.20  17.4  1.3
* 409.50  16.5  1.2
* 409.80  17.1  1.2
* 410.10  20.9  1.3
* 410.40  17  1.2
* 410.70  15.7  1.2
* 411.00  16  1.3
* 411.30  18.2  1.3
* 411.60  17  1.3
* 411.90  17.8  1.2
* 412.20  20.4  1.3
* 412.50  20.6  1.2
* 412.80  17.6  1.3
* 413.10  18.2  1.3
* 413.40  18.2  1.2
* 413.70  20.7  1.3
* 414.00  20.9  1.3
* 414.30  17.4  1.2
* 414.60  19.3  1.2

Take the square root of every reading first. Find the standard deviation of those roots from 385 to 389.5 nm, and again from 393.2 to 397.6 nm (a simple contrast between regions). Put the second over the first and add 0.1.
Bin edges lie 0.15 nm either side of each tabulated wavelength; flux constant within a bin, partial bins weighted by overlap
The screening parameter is 1.6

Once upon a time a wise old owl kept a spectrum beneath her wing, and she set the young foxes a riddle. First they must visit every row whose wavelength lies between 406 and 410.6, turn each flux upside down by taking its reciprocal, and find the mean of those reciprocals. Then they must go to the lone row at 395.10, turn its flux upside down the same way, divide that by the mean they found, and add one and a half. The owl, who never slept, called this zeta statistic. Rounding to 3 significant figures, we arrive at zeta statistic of 2.47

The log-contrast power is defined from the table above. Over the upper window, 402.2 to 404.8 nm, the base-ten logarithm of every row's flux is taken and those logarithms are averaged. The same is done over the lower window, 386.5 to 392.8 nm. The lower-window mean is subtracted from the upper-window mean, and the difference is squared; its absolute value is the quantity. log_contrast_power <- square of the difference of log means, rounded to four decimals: 0.0065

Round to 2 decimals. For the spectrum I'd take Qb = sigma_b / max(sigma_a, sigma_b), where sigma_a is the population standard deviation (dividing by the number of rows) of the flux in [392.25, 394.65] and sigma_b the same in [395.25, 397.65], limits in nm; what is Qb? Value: 1.00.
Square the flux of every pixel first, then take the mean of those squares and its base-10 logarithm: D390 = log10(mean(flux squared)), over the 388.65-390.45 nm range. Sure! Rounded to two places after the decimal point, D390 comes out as 2.33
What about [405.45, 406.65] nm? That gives 2.54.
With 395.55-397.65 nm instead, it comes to 2.27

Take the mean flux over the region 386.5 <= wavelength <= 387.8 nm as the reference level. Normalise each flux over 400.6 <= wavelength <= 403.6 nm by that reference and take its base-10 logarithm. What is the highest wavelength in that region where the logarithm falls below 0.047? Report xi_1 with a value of 403.20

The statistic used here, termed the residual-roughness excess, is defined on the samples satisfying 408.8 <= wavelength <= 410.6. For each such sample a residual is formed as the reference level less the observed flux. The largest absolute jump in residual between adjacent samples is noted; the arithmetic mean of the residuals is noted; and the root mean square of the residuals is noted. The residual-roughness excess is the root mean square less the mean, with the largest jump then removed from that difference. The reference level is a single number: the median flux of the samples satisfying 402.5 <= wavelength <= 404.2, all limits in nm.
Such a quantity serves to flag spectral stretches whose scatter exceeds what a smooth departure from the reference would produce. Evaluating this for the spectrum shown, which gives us -3.3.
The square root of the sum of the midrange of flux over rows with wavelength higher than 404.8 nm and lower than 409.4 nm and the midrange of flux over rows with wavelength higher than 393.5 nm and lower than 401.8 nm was 5.75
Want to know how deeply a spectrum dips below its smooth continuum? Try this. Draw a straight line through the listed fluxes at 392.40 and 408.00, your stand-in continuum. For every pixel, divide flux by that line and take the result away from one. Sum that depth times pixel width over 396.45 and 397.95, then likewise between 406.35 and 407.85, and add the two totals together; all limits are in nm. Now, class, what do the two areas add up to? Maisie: 0.5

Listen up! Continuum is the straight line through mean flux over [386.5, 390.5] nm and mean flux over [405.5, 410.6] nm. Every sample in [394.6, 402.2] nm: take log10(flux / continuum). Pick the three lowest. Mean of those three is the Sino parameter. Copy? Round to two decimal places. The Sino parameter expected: -0.20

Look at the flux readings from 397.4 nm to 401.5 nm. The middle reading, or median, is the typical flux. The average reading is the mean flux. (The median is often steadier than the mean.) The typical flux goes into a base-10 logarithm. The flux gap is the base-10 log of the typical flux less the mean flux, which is -15.4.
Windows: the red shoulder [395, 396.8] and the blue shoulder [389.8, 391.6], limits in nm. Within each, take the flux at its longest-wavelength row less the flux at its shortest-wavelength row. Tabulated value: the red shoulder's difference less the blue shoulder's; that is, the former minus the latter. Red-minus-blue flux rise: -12.7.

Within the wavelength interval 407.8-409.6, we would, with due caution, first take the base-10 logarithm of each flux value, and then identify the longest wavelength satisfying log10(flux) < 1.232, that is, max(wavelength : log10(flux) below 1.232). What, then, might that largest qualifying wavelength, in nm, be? 409.50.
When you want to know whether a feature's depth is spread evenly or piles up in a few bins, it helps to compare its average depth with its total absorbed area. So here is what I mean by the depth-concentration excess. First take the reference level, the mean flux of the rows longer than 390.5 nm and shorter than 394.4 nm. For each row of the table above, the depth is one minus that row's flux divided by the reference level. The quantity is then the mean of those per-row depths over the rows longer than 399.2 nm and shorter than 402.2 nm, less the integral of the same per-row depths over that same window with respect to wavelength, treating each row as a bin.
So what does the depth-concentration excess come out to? 0.4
